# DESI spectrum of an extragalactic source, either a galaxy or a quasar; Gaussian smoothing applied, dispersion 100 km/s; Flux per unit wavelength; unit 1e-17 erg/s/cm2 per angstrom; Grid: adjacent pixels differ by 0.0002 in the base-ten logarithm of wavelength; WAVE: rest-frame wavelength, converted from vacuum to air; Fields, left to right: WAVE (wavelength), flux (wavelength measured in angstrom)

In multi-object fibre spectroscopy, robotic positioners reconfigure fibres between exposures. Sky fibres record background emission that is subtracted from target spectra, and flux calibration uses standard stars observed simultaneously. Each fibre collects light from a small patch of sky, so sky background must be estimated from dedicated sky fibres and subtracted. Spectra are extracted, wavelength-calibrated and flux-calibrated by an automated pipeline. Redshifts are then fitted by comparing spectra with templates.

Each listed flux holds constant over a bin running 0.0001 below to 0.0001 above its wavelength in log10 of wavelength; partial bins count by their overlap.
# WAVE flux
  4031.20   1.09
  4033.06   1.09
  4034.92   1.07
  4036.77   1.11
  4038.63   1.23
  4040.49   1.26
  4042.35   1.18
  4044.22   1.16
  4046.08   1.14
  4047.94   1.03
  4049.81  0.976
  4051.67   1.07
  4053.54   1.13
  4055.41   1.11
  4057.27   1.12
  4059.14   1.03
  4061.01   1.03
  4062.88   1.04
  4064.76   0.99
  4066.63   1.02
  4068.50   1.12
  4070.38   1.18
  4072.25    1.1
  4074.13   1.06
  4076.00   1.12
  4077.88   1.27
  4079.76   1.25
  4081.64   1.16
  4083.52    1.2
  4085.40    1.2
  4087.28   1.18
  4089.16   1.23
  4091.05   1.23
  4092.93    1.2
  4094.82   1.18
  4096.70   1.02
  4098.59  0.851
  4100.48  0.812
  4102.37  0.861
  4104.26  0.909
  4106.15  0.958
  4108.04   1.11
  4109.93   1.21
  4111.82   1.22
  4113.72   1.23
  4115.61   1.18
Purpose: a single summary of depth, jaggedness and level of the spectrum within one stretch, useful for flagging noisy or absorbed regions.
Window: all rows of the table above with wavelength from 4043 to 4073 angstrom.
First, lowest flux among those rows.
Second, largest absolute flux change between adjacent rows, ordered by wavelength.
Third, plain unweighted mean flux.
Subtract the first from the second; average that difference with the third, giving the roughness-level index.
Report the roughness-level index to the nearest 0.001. 0.106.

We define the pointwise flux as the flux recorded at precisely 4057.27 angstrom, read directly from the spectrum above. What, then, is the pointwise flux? 1.12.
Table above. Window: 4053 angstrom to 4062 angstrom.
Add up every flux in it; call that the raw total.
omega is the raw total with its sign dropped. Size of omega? 5.42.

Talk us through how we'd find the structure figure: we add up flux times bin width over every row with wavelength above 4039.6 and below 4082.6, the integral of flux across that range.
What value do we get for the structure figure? 47.8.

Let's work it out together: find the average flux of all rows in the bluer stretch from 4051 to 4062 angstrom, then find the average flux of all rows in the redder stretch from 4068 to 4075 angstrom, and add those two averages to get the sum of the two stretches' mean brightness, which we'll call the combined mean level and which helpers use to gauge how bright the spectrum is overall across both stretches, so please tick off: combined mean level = 2.20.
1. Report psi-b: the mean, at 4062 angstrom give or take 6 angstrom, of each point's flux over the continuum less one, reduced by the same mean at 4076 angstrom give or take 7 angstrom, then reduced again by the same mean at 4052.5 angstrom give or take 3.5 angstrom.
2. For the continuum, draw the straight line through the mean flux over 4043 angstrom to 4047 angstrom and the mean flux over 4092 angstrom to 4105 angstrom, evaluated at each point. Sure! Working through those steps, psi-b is -0.11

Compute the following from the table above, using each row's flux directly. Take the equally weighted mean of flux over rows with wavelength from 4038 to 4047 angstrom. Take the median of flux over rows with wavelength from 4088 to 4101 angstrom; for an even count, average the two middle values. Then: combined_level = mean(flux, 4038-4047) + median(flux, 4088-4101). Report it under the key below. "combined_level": 2.37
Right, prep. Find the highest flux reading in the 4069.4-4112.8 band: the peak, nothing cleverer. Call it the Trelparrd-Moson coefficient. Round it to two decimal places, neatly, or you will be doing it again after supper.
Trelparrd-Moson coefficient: 1.27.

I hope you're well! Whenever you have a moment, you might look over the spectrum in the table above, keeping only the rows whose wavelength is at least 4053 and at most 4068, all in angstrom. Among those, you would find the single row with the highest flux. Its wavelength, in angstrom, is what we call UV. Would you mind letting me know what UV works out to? 4053.54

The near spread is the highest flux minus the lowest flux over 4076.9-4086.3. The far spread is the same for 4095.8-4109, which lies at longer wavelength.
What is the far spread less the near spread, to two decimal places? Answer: 0.19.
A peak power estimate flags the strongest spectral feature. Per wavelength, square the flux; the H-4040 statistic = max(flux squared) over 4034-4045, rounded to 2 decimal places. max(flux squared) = 1.59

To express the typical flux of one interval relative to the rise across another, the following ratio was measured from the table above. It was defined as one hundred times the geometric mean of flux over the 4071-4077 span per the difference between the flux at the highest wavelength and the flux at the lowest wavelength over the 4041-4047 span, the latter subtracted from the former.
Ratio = -2733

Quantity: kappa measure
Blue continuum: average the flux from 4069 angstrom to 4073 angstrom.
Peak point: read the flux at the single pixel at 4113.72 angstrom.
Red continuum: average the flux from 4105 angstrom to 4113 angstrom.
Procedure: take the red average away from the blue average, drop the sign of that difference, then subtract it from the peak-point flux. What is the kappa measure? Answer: 1.21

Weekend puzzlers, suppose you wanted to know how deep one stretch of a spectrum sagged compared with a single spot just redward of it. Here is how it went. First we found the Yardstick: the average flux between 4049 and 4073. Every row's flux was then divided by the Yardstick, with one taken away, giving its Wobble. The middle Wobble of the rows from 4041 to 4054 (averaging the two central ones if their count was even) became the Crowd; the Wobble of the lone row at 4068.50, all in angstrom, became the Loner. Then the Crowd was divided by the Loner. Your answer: 1.2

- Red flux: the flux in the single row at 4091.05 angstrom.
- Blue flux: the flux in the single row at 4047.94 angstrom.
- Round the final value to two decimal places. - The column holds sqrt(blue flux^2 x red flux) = 1.14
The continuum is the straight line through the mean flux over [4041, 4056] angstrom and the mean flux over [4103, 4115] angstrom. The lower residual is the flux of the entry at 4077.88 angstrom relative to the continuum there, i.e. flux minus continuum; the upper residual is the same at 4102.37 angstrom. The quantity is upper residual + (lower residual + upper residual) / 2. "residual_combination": -0.3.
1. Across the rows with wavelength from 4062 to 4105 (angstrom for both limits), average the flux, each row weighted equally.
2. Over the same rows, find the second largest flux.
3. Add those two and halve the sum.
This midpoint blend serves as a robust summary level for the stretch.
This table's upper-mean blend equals 1.17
